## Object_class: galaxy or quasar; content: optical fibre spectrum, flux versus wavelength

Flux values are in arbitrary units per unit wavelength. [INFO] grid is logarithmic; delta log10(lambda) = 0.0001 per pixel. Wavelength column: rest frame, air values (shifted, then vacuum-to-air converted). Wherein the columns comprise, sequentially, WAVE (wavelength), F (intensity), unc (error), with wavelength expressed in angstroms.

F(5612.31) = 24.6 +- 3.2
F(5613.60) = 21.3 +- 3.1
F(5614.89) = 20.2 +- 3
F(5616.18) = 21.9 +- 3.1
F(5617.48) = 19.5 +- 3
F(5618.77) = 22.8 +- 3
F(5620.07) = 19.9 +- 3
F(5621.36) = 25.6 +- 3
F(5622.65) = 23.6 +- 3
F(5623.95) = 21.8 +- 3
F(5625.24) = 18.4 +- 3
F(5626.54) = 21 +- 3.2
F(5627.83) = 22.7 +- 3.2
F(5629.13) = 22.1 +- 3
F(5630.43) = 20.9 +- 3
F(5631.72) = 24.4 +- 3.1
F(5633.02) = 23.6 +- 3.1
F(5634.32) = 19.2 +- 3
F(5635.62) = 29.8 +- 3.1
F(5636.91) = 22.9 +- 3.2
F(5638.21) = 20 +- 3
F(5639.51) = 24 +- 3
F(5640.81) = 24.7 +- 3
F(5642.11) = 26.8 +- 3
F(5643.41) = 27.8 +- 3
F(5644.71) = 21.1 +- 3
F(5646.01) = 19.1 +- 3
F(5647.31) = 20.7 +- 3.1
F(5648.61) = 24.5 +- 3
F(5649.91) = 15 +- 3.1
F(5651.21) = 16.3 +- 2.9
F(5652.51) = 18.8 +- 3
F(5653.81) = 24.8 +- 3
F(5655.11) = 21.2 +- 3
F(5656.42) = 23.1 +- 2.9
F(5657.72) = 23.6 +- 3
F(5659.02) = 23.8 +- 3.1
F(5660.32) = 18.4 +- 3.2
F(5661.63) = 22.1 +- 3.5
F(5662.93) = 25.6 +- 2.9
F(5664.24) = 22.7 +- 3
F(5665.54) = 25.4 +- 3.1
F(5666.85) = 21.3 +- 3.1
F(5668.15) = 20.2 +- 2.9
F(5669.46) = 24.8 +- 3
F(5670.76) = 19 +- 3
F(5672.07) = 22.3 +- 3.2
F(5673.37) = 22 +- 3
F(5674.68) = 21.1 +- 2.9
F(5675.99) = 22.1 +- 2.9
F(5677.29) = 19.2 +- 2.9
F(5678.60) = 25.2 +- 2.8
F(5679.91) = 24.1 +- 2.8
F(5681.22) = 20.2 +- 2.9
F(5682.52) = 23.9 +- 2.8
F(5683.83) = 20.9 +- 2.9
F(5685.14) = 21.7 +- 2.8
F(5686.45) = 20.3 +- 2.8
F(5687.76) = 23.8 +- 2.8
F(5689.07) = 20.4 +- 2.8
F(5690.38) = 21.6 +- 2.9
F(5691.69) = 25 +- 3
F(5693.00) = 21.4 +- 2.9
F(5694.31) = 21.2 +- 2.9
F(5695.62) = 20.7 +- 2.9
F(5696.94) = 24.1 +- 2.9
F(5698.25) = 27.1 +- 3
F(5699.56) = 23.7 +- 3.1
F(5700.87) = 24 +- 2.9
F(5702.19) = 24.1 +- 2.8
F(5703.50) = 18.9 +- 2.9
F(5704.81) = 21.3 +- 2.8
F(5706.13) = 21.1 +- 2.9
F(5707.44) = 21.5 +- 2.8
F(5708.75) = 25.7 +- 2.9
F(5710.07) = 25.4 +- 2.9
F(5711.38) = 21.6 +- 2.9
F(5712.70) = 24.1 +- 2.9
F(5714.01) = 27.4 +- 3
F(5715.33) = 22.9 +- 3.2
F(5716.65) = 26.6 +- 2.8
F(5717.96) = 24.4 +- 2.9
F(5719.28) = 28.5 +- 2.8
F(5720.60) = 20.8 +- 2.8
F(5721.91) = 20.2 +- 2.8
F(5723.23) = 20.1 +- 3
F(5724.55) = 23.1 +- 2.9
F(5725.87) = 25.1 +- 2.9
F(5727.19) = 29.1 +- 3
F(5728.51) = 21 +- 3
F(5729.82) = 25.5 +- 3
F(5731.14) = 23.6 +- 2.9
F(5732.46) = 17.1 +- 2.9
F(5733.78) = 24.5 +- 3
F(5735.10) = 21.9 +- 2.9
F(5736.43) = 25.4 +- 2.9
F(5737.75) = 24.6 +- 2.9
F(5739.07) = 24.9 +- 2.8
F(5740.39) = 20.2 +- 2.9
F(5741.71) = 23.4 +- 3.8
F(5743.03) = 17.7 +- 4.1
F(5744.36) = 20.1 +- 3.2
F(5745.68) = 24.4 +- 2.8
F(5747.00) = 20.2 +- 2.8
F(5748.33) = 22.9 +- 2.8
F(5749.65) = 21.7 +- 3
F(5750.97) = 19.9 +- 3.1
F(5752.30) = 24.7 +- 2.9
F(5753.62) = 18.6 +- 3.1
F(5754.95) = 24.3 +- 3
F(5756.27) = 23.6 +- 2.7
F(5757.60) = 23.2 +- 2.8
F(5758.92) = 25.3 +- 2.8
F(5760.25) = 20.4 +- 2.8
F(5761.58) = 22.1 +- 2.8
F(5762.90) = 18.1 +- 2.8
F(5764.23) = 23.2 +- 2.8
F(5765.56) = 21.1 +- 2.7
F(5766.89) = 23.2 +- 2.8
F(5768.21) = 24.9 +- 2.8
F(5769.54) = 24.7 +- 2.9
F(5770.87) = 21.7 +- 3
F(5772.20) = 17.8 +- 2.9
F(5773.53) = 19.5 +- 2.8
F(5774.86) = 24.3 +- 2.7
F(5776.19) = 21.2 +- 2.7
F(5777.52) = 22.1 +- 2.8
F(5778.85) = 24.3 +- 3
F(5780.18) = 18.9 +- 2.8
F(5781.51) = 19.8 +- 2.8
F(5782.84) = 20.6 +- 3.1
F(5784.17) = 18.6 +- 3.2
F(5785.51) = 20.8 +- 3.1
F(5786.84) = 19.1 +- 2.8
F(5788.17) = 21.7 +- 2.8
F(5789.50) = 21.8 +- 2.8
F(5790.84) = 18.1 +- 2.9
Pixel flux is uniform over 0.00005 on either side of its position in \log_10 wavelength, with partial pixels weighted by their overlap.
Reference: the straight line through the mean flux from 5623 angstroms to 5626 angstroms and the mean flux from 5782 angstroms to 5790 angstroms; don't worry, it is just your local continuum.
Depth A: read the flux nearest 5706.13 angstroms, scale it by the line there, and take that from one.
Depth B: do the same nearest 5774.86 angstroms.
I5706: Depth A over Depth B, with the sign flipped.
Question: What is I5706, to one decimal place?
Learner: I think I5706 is -0.2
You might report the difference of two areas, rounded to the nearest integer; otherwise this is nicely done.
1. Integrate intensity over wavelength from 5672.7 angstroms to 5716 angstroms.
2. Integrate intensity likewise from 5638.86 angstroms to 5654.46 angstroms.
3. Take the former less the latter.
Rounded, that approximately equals 638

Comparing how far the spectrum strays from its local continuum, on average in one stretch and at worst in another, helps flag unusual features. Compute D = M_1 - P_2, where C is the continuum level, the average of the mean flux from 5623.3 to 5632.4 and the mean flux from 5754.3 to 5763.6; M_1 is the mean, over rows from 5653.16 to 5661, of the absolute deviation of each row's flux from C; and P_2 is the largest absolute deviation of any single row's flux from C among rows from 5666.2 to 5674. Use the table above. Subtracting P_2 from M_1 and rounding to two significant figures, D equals -1.1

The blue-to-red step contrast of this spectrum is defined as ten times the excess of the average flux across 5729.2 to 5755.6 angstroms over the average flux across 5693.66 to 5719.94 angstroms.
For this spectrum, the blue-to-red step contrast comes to -14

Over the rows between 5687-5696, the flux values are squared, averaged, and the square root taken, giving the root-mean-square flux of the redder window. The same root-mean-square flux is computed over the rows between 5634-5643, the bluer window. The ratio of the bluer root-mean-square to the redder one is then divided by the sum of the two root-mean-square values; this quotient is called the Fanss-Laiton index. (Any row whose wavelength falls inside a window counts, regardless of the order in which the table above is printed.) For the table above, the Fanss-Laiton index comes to 0.0237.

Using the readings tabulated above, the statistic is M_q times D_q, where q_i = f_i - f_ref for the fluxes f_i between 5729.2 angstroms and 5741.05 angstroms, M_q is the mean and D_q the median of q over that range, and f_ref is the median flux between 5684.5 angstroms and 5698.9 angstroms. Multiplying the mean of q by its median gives 4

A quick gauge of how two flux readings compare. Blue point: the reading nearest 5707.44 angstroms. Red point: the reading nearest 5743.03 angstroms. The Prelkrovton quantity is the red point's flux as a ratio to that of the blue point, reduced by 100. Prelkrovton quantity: -99.2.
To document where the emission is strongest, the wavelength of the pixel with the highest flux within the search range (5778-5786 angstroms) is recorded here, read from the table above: 5778.85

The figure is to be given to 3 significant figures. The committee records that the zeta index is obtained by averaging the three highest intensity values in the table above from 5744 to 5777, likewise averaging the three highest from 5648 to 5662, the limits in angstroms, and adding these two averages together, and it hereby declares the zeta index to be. 49.3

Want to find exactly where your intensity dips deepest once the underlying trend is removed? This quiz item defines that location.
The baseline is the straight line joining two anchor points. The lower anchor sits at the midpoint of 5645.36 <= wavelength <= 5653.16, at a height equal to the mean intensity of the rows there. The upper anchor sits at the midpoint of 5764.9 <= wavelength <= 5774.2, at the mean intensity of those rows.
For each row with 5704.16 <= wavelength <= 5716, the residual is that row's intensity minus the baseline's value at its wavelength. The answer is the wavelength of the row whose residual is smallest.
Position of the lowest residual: 5706.13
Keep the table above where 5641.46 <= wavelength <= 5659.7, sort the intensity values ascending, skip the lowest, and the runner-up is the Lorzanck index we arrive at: 16.3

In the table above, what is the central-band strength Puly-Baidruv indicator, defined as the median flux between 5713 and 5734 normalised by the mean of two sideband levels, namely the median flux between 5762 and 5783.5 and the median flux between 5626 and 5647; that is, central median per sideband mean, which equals 1.08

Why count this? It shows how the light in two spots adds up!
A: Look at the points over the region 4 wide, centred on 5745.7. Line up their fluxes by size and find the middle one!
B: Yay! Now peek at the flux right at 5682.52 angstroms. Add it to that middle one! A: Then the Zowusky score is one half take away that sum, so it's -44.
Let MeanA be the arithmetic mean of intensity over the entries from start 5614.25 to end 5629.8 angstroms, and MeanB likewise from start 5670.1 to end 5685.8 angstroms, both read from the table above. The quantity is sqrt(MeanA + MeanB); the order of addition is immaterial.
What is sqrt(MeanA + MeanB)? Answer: 6.59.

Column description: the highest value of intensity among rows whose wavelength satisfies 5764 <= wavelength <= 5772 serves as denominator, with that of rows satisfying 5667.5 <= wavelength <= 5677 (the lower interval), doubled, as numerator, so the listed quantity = 1.99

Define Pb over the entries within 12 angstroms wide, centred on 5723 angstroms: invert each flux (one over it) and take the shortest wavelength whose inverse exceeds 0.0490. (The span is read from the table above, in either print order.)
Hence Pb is 5721.91 angstroms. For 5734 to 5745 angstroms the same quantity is 5740.39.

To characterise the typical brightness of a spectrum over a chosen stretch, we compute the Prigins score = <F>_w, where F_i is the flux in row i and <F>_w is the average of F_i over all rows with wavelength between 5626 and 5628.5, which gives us 21.9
